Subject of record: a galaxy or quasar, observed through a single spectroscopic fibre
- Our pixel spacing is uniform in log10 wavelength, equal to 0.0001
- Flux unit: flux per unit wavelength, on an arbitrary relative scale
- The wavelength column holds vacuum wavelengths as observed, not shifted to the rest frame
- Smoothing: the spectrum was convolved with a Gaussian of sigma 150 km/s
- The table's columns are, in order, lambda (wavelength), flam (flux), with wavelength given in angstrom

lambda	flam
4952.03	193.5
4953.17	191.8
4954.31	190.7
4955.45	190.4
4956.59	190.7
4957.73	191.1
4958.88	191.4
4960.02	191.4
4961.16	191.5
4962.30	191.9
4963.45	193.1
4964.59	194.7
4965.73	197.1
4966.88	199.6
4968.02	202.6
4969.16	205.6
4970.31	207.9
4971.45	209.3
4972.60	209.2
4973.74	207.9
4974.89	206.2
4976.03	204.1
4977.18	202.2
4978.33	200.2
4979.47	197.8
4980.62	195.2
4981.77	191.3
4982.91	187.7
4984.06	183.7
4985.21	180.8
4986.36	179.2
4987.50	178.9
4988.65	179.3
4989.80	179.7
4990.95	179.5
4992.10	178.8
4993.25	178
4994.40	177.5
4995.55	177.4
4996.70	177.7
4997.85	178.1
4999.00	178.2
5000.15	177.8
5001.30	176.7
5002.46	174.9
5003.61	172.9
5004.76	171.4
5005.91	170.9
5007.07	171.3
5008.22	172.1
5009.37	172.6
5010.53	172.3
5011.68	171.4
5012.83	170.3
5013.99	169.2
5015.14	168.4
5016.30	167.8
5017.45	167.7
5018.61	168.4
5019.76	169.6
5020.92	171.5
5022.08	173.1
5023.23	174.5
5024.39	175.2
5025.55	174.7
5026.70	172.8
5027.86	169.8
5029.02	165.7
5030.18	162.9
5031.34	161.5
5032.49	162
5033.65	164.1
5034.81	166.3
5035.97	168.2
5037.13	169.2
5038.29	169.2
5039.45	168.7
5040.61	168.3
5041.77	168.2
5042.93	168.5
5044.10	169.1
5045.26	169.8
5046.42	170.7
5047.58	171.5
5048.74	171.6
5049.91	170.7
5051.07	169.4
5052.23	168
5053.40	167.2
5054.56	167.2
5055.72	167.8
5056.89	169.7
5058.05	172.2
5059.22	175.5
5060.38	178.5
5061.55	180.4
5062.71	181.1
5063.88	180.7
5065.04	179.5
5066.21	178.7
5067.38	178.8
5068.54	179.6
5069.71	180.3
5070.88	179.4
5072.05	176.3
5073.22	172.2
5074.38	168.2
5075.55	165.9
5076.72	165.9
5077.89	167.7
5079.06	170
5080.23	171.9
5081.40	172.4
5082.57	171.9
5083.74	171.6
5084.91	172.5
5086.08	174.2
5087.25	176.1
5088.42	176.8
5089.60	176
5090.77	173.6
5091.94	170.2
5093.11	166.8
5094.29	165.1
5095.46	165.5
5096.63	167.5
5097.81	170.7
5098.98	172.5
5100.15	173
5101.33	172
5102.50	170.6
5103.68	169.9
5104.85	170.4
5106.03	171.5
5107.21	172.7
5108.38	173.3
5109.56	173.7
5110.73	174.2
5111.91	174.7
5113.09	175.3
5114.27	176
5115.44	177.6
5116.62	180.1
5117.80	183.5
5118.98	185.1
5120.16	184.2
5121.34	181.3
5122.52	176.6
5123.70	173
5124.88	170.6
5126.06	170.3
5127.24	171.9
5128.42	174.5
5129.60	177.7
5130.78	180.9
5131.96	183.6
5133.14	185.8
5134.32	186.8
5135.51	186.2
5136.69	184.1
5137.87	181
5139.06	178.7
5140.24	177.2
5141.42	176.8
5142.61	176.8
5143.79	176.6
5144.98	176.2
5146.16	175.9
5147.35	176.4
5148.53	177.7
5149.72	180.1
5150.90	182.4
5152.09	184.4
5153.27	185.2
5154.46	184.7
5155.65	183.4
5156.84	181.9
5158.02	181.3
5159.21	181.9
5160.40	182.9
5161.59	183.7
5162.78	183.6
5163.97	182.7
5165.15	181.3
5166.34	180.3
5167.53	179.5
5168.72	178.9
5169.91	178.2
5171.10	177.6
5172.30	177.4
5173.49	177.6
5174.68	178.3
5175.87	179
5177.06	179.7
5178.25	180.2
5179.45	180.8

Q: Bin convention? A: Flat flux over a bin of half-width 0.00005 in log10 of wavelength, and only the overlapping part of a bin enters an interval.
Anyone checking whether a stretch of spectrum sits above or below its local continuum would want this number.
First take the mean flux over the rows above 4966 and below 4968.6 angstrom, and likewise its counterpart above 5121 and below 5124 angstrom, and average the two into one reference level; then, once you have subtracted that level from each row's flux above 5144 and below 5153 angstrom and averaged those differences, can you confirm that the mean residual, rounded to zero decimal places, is -10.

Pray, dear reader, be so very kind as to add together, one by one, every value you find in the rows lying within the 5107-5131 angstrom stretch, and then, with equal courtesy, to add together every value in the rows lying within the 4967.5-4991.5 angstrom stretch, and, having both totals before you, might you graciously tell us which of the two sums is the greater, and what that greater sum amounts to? 4088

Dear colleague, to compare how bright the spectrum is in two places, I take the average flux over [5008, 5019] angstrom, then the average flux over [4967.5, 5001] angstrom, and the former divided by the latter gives 0.89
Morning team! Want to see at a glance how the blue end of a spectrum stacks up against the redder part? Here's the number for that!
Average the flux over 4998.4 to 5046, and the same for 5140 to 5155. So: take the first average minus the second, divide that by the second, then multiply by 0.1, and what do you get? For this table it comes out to -0.0051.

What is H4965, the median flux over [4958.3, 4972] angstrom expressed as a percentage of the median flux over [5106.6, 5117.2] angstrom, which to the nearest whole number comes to 112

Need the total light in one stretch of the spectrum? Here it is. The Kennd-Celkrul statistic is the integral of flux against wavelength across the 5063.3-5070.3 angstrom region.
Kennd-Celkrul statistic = 1257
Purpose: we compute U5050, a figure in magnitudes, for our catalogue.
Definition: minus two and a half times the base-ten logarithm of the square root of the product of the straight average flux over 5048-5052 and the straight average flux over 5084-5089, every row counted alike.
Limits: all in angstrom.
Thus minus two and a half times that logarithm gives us -5.59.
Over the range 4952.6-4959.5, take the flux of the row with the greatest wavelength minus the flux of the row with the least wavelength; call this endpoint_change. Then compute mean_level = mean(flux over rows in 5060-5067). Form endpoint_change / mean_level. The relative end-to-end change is 0.00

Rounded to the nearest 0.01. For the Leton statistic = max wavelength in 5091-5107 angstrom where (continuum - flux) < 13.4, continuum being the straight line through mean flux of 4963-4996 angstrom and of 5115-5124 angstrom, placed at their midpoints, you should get 5106.03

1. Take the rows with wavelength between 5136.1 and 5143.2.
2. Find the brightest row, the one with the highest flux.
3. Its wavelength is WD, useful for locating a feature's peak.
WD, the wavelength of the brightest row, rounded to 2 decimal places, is 5136.69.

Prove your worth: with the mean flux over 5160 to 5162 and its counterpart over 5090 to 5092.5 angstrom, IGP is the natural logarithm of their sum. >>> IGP 5.87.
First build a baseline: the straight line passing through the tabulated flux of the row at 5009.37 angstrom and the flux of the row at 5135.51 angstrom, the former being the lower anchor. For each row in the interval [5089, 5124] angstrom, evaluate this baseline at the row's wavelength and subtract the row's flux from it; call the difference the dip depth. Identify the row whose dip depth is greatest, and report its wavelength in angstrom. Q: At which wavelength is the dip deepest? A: 5094.29 angstrom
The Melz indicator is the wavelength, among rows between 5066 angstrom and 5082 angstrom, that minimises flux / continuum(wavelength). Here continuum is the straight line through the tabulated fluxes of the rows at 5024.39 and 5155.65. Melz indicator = 5076.72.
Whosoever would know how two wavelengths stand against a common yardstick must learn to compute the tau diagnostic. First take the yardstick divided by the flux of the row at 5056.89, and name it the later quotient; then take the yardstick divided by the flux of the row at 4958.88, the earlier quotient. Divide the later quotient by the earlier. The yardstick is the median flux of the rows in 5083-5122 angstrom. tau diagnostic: 1.13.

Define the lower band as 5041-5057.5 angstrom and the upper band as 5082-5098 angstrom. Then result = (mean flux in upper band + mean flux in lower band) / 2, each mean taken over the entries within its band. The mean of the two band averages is 170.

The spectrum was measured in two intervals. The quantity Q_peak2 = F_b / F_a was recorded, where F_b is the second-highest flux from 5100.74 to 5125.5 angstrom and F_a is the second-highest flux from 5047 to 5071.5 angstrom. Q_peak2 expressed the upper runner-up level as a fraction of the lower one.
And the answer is 1.019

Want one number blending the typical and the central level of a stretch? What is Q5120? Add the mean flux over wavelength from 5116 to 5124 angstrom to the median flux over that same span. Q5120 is 362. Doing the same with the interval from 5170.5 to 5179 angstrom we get 357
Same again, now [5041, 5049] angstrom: 340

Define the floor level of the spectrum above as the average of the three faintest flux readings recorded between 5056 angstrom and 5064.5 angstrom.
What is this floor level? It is 172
